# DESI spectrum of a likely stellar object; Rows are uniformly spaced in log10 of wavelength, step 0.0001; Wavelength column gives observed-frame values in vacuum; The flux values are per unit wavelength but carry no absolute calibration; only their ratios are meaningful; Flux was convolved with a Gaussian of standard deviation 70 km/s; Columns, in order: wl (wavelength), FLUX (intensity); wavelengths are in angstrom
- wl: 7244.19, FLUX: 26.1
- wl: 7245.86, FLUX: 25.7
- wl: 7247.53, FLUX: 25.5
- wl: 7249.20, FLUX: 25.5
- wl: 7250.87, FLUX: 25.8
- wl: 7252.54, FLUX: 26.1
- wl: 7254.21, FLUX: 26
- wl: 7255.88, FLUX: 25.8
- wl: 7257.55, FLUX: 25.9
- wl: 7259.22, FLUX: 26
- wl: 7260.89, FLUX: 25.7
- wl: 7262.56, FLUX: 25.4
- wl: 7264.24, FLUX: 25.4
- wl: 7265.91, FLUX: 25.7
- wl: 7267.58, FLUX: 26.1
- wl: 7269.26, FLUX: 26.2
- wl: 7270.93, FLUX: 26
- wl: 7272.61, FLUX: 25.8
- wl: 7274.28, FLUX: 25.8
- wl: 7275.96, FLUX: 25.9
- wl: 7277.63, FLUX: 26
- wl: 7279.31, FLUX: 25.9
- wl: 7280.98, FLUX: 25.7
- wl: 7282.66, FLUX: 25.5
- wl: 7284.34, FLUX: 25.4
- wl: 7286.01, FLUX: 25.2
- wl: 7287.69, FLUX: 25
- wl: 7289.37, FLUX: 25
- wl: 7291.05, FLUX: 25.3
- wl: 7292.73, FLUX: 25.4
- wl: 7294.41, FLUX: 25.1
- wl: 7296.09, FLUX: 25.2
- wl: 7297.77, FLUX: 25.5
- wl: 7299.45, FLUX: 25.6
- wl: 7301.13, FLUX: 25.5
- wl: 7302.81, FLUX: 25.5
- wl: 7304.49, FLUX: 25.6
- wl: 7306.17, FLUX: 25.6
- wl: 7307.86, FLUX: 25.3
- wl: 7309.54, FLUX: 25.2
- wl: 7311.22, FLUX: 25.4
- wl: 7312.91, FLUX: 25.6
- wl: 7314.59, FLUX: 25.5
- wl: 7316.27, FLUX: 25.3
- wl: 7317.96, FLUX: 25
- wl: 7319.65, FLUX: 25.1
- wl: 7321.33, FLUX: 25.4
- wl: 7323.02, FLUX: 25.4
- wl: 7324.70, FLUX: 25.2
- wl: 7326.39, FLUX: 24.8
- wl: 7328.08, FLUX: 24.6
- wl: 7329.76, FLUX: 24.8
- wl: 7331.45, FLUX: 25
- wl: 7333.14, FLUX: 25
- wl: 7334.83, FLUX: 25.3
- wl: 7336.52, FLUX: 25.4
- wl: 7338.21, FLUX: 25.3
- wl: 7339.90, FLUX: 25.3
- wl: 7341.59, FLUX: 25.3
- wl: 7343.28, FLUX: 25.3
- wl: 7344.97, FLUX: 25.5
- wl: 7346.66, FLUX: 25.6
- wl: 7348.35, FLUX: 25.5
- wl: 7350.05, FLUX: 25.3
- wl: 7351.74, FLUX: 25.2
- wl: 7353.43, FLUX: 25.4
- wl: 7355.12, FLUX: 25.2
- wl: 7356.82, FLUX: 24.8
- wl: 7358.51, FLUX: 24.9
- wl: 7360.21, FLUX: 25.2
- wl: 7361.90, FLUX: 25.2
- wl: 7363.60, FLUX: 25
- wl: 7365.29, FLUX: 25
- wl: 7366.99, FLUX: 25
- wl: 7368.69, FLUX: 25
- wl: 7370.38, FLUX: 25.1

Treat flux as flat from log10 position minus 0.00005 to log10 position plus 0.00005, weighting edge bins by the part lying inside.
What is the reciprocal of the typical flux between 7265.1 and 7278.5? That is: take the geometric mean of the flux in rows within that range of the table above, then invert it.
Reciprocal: 0.0386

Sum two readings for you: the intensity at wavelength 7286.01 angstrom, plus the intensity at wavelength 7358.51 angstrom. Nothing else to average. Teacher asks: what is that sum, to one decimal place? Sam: 50.1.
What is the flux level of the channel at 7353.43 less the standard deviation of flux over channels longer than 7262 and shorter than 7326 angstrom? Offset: 25.1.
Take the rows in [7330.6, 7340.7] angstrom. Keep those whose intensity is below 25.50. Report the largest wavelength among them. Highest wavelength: 7339.90 angstrom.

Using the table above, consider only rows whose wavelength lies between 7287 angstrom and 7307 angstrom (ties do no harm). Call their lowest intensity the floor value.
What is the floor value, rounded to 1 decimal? 25.0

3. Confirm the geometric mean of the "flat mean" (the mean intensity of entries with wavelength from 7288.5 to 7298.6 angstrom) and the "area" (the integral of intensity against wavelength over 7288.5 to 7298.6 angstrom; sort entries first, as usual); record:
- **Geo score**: 80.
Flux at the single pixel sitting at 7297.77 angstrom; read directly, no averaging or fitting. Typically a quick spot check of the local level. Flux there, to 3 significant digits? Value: 25.5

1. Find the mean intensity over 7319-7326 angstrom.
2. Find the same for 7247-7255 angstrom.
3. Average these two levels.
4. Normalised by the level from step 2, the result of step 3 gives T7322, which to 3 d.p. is 0.990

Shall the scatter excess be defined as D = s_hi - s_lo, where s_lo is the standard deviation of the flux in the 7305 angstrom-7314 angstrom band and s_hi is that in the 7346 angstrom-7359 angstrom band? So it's 0.10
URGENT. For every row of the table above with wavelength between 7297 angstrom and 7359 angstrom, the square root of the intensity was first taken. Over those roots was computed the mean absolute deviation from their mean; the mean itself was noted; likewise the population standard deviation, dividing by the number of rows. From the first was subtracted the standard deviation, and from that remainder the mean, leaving -5.03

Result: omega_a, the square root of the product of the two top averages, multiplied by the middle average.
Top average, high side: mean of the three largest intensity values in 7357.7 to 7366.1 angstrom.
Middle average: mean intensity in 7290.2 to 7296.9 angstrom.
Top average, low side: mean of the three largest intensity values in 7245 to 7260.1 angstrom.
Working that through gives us 646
